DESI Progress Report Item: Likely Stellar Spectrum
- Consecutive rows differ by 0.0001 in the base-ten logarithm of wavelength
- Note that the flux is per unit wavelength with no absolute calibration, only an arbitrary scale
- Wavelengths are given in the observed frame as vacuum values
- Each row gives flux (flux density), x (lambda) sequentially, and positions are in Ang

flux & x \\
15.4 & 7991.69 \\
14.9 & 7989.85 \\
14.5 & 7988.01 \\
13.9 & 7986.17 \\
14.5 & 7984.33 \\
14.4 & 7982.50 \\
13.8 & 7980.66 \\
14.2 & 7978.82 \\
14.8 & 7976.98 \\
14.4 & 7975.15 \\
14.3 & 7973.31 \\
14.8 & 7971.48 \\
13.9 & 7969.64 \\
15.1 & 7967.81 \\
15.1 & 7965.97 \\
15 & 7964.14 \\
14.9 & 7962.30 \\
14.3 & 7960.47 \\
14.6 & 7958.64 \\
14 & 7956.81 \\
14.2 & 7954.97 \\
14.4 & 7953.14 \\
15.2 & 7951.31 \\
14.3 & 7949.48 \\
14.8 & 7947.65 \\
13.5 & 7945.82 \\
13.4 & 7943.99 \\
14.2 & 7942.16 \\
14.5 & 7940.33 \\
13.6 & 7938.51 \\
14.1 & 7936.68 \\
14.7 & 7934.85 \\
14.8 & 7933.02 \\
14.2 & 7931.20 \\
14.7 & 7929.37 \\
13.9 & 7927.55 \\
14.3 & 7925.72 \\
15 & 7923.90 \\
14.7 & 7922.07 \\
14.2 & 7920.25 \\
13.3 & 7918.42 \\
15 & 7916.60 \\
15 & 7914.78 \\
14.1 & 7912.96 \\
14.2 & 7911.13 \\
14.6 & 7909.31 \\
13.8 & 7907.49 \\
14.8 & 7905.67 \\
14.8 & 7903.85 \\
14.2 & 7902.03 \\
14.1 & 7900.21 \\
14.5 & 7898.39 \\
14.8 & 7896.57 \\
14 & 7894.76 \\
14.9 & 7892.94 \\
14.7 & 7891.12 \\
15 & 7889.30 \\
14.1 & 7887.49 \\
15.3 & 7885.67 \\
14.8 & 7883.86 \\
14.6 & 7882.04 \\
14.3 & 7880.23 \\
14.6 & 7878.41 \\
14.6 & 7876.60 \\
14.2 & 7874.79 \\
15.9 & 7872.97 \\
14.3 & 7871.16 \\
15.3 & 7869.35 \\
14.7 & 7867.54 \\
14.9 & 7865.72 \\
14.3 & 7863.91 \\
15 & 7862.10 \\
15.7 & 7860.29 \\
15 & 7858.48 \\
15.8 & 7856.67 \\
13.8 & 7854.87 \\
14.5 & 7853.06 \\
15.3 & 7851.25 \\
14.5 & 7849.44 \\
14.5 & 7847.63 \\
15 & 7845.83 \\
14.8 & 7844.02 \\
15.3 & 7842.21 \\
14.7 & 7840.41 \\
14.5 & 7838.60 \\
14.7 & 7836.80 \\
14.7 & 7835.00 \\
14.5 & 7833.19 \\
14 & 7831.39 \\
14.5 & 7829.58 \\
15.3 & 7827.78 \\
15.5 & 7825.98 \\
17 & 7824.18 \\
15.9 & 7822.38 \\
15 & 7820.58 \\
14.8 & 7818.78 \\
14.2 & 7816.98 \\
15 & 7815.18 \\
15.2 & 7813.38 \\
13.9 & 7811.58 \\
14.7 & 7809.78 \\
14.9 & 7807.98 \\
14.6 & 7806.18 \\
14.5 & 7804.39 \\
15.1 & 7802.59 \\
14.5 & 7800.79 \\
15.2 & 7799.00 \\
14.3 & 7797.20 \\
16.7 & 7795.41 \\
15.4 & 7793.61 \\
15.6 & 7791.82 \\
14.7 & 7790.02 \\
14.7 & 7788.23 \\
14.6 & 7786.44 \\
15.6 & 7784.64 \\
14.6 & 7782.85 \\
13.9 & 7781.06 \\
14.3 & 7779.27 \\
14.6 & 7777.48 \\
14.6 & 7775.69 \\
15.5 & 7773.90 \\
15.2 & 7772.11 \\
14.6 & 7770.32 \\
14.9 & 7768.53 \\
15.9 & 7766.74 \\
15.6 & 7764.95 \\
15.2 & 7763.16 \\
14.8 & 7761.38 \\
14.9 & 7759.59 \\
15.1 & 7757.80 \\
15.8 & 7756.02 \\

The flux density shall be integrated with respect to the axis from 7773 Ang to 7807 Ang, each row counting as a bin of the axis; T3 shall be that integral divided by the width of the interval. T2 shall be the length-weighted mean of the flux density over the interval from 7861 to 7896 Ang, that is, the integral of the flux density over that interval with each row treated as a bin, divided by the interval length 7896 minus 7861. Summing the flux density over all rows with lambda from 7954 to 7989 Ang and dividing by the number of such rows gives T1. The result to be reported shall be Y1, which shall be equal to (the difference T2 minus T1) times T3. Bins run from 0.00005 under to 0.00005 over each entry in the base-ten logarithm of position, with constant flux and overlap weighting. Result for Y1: 3.9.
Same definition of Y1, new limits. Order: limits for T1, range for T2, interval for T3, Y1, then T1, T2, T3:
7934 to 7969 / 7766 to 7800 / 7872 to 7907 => 8.4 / 14.4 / 15.0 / 14.6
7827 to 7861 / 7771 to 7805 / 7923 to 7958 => 1.9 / 14.8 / 14.9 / 14.3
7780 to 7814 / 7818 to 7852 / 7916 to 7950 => 1.4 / 14.9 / 15.0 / 14.3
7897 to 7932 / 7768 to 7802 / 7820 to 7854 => 8.0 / 14.4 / 14.9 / 15.0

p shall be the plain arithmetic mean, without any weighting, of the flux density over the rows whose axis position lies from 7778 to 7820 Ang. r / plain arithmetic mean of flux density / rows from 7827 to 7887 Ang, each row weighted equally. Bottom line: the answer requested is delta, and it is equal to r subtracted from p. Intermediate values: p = 14.8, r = 14.8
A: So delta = 0.0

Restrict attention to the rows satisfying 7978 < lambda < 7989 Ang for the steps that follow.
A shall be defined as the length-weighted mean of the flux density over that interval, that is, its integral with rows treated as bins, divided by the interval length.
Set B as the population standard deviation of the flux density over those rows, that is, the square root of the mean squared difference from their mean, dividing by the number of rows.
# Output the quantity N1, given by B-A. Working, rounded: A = 14.2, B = 0.28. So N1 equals -13.9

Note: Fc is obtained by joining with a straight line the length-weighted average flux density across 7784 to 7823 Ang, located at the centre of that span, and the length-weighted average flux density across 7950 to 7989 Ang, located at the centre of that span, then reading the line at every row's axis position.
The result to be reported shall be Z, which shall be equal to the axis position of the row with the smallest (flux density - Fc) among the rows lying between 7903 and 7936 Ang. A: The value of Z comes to 7918.42 Ang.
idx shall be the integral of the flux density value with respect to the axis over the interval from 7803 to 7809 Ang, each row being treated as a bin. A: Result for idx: 88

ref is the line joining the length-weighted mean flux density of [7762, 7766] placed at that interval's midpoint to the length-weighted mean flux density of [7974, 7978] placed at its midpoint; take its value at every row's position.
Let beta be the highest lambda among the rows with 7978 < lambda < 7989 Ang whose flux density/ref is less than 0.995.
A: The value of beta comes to 7986.17 Ang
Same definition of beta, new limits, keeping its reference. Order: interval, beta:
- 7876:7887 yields 7883.86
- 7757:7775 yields 7772.11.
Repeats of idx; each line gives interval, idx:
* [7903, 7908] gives 73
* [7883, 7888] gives 74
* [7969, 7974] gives 72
